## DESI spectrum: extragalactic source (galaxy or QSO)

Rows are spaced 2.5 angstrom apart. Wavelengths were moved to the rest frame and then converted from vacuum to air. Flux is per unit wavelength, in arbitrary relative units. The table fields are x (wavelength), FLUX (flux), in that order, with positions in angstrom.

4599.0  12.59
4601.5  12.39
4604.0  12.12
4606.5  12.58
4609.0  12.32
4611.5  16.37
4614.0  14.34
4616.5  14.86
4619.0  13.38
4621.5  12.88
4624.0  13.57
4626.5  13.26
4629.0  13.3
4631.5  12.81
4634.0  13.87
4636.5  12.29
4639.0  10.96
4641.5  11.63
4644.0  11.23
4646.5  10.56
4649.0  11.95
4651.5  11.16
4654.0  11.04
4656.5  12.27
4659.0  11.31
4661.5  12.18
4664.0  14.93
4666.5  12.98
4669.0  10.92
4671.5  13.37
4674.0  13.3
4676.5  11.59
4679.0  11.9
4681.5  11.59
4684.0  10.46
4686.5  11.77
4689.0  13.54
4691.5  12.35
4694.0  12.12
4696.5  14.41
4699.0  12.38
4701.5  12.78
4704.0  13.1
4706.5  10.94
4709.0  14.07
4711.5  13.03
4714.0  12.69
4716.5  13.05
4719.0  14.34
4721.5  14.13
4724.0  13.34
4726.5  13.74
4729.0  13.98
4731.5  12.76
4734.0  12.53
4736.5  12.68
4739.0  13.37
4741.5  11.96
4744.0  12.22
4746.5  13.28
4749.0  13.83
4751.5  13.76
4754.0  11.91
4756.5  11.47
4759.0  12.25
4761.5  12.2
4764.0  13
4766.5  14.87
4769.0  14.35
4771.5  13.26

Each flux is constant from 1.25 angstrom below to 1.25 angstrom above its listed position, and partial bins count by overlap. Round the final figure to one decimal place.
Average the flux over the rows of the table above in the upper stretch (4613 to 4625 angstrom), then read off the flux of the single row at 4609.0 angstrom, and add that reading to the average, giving 26.1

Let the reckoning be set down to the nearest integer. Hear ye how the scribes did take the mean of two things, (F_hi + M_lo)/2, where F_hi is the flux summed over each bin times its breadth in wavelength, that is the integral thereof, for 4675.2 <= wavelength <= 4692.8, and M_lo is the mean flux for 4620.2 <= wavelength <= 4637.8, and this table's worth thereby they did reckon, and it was 111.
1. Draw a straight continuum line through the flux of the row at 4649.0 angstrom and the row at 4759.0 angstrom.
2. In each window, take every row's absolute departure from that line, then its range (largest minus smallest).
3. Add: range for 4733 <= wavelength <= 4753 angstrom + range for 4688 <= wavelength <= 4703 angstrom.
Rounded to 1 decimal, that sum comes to 3.9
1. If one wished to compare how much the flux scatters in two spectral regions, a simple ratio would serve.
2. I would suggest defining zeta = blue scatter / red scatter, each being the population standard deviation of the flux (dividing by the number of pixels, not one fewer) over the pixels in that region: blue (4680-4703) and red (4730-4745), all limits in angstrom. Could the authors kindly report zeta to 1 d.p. 2.4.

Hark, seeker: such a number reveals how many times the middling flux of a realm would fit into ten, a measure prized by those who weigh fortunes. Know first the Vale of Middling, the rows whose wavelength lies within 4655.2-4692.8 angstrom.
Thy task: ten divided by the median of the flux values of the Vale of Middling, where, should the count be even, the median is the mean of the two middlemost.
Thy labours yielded 0.821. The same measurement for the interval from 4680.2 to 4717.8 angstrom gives 0.788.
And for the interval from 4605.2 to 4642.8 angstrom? 0.754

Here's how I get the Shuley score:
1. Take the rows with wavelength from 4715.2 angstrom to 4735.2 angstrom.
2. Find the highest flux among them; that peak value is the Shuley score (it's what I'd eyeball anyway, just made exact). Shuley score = 14.34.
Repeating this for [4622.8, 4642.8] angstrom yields 13.87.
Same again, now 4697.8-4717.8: 14.07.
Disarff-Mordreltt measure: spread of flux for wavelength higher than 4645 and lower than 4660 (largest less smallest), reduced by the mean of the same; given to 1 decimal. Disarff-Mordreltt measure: -9.7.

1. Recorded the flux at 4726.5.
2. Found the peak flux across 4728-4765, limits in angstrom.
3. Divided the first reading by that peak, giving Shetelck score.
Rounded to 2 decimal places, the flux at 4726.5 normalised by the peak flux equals 0.98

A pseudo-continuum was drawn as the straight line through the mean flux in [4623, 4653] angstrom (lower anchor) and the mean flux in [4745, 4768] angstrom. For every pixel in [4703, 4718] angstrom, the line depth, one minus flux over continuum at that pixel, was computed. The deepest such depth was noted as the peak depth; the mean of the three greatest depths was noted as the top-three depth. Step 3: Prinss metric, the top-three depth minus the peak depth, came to -0.099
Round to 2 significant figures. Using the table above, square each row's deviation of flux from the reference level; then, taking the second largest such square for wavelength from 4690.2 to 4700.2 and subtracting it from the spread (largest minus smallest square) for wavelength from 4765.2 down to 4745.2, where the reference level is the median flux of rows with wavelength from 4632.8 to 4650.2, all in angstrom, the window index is 4.3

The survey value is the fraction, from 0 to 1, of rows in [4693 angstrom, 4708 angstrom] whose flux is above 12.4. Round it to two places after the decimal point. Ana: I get 0.50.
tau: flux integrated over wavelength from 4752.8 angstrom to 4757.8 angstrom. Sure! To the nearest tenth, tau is 58.5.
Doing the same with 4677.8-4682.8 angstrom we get 58.7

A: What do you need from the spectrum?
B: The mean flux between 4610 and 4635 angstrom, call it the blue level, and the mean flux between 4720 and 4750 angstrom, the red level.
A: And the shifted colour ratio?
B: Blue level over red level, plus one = 2.05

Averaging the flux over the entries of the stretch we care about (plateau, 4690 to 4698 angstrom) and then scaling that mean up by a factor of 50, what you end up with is 648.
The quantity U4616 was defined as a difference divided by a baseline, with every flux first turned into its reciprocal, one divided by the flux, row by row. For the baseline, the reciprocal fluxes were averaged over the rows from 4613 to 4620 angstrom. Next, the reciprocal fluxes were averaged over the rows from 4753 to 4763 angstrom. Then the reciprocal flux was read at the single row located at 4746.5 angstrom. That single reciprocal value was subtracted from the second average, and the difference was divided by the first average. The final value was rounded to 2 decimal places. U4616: 0.12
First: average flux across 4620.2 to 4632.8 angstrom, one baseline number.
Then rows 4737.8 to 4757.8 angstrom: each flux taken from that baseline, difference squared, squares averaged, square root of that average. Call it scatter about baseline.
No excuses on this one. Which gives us 1.0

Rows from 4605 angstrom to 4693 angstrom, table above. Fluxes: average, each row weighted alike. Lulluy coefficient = 12.54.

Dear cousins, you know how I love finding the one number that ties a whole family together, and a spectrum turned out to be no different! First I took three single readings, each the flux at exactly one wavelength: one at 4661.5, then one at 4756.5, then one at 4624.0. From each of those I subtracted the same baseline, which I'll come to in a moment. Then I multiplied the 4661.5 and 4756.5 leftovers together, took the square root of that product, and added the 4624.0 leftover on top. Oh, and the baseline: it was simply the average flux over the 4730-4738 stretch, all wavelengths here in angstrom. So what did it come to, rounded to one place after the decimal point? 1.7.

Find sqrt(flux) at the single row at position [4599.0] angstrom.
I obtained 3.5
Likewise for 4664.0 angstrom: 3.9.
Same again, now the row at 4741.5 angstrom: 3.5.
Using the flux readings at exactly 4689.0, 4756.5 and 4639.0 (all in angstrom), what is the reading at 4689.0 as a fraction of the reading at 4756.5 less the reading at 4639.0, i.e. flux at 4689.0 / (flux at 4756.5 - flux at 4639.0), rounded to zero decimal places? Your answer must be 27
